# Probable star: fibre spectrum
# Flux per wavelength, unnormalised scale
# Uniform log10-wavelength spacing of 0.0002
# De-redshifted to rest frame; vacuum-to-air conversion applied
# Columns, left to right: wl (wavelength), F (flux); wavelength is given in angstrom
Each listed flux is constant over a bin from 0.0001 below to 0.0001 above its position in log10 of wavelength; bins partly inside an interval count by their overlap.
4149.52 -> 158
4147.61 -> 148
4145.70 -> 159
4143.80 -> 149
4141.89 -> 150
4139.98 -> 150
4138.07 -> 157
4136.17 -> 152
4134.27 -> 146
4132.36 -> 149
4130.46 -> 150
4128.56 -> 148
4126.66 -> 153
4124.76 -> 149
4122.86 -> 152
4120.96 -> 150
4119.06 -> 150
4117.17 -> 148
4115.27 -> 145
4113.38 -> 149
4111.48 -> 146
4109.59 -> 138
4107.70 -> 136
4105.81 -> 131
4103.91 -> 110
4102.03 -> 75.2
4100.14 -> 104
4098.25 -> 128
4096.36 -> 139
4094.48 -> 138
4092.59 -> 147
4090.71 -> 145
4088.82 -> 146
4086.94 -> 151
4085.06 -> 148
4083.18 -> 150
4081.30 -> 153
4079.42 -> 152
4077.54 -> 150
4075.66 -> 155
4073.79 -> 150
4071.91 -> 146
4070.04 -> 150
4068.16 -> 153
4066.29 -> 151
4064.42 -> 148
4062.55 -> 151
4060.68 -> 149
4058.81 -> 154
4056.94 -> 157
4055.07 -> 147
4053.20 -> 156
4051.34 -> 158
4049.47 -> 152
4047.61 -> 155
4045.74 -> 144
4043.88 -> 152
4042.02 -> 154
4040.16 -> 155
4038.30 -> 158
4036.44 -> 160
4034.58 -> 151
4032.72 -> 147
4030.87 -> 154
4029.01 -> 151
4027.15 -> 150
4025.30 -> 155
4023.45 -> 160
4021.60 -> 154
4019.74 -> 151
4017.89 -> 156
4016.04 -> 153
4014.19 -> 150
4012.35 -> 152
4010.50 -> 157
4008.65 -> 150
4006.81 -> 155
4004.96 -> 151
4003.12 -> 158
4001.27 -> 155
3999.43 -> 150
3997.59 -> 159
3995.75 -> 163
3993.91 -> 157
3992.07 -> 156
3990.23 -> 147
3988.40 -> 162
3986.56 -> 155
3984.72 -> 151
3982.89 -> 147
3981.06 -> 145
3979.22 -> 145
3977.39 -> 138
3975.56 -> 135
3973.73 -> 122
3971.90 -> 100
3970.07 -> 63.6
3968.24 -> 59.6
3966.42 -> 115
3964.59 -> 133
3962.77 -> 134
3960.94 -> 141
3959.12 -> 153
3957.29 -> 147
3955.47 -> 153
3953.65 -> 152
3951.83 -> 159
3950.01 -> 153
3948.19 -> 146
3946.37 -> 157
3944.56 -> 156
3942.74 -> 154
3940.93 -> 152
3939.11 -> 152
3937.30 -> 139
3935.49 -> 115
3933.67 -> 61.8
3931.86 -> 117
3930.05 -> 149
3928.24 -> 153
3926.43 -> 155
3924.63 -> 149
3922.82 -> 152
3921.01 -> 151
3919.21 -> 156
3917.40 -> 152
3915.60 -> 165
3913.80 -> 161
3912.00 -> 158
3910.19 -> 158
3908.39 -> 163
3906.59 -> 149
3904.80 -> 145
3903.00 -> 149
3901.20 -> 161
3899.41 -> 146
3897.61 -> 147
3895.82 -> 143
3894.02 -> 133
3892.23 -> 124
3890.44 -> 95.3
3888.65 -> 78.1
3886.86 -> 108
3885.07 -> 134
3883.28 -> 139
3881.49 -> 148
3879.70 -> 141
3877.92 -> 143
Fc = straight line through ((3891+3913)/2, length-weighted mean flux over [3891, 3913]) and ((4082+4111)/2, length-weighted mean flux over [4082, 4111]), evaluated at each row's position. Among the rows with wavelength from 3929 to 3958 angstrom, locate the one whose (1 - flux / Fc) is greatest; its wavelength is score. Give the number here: 3933.67 angstrom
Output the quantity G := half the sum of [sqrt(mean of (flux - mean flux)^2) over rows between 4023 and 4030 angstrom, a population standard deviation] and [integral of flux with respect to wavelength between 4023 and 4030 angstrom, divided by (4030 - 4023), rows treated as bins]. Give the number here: 78.7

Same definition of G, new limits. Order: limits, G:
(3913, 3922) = 81.1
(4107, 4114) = 73.8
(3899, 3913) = 80.3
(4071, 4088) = 76.5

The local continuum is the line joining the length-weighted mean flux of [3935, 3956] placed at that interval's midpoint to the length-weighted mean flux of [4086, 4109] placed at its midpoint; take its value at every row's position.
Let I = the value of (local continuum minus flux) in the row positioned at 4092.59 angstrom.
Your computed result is -17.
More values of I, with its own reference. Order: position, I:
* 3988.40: -18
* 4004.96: -9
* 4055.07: -12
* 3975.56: 11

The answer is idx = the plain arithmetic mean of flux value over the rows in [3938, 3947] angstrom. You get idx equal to 154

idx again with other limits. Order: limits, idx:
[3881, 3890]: 121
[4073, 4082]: 152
